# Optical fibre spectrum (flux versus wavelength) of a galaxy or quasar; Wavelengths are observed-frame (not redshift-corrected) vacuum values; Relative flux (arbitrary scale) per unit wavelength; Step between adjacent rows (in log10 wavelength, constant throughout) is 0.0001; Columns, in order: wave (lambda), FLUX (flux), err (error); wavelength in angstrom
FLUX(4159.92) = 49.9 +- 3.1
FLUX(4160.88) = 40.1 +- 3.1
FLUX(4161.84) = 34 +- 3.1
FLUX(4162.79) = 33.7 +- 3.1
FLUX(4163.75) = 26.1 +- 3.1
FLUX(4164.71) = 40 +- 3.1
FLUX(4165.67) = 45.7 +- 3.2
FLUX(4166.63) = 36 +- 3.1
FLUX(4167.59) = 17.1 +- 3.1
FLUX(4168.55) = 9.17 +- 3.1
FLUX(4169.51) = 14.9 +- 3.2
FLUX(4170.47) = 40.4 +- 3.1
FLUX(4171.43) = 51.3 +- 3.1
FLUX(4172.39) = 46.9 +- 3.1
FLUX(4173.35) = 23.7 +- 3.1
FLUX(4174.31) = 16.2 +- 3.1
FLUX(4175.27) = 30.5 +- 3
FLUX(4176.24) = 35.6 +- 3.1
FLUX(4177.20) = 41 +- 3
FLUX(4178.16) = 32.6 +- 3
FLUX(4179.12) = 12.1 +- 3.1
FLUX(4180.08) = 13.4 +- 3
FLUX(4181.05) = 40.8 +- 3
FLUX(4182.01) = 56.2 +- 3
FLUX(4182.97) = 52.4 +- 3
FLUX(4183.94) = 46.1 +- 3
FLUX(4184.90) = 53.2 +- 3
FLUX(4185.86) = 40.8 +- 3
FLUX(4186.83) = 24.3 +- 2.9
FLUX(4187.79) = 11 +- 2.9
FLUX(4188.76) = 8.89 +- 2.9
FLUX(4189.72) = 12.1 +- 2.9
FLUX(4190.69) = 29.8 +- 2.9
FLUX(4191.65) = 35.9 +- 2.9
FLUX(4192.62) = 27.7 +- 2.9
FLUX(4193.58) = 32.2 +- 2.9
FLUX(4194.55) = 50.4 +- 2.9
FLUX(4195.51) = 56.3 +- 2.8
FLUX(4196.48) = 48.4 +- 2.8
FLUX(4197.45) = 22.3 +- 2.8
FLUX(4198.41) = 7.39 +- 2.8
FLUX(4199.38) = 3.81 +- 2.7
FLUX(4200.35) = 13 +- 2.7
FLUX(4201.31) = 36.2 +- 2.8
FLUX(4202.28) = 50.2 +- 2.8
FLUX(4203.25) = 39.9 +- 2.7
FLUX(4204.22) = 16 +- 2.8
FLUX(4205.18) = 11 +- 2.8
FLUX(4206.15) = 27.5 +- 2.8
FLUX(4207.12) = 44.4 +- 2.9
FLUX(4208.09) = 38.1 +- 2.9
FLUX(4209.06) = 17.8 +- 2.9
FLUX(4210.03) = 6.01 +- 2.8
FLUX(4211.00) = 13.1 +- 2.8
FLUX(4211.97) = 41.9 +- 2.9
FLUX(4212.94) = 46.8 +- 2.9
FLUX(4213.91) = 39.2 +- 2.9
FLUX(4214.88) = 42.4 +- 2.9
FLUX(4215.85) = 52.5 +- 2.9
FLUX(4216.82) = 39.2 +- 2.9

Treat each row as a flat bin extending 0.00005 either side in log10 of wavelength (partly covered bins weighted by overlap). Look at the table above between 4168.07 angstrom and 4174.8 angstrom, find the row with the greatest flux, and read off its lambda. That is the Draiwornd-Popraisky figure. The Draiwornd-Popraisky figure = 4171.43 angstrom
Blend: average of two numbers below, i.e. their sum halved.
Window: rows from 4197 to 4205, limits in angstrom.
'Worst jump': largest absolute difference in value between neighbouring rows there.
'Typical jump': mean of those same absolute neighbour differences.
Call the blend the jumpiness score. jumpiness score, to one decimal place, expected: 19.0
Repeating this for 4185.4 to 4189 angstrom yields 13.6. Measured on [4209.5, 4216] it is 19.5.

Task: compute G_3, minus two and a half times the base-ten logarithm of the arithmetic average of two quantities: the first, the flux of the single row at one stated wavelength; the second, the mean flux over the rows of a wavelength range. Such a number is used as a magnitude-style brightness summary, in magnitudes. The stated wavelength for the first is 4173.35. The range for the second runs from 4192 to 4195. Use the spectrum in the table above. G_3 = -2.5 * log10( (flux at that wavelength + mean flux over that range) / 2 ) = -3.70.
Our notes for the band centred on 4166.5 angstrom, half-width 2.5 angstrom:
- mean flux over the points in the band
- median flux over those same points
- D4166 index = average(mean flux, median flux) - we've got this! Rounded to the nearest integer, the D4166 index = 33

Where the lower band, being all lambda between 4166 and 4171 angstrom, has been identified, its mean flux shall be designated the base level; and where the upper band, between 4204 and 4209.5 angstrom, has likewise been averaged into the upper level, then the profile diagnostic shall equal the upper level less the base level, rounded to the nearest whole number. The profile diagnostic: 2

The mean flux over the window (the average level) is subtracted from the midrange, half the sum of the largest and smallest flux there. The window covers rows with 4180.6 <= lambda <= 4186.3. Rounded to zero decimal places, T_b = 0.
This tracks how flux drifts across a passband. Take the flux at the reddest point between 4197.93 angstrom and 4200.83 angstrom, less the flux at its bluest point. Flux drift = 6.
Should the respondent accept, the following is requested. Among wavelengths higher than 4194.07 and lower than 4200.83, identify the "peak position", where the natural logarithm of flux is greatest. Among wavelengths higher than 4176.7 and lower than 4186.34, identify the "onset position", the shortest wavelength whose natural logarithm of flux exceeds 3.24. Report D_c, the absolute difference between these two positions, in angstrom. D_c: 18.3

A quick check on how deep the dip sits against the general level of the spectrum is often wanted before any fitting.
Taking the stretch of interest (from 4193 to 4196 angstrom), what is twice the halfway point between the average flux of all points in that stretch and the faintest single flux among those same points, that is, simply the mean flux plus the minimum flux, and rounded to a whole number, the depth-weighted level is 78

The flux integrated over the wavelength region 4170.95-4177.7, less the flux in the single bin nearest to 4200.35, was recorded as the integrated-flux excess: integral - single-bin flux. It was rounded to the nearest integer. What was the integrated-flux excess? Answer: 223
